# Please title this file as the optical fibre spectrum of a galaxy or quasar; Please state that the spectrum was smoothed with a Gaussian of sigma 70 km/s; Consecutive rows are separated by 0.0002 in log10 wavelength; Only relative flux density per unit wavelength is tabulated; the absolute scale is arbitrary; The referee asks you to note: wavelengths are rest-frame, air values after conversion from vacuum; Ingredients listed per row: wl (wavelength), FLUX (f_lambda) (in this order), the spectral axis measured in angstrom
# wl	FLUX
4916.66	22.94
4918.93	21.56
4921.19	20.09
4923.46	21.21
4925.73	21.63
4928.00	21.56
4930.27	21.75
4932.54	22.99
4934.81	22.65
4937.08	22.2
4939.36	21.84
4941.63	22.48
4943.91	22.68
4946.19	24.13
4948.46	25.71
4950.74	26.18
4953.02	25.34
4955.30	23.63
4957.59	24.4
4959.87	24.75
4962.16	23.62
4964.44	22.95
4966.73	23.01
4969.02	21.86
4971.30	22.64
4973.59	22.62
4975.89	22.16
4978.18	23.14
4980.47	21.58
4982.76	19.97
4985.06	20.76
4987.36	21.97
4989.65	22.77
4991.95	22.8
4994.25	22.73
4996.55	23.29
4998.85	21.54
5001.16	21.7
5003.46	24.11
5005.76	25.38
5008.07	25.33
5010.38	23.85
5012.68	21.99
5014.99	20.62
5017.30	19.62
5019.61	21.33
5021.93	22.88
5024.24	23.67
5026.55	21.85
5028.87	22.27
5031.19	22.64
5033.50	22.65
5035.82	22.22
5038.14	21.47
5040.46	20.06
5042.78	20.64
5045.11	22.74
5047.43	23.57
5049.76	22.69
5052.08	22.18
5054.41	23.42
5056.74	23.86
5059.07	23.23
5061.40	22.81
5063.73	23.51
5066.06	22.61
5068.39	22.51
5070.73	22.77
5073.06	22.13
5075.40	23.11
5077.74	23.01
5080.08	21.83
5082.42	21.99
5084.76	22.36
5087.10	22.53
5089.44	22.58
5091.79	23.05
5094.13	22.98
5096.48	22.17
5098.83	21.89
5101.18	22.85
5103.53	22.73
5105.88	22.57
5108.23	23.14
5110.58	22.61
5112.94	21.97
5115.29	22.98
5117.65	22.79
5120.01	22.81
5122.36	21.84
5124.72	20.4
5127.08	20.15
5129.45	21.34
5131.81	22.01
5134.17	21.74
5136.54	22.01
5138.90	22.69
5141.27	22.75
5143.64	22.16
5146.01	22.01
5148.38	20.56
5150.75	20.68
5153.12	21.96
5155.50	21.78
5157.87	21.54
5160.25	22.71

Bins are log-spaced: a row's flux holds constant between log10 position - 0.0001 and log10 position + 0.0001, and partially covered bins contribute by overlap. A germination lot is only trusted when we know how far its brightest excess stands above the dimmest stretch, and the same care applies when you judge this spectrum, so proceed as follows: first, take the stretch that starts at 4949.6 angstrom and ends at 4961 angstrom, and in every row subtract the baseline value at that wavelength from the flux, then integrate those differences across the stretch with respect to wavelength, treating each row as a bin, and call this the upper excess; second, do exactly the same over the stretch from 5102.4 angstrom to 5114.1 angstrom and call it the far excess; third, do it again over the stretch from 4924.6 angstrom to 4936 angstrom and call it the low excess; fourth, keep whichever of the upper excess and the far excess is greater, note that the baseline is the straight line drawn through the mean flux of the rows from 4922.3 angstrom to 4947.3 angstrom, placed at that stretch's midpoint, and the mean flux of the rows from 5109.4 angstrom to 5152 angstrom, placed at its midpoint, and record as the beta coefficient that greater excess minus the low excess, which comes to 32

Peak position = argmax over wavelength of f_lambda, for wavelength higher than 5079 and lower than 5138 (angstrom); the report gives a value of 5108.23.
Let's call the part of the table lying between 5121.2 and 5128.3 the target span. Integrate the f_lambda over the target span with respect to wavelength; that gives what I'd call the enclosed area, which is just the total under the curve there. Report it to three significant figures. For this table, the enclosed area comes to 147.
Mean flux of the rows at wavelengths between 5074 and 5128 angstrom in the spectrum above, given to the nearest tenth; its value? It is 22.4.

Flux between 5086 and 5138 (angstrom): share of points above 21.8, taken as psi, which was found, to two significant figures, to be 0.82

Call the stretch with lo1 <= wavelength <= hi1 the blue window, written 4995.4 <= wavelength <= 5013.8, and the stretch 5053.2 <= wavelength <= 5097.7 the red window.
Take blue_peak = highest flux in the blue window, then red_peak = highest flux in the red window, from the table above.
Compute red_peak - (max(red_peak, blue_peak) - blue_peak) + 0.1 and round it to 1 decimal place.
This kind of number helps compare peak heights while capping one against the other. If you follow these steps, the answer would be 24.0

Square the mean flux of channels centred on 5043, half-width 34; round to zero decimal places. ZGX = 501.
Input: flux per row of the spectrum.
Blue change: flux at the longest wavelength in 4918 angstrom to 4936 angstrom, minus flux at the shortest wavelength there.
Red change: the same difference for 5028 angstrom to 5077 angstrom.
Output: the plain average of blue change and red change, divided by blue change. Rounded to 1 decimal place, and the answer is 0.9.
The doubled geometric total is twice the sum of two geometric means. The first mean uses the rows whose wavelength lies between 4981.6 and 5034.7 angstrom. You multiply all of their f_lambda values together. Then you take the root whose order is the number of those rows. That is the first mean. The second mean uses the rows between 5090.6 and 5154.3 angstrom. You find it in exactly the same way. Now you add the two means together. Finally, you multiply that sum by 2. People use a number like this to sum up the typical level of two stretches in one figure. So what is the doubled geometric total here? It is 88.9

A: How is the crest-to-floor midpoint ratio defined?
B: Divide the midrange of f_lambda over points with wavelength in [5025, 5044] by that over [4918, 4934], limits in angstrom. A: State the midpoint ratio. 0.99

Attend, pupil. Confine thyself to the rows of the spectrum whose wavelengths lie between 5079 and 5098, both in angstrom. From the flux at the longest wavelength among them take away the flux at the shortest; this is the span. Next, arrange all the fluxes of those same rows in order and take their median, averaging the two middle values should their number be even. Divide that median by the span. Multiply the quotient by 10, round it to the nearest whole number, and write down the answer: 660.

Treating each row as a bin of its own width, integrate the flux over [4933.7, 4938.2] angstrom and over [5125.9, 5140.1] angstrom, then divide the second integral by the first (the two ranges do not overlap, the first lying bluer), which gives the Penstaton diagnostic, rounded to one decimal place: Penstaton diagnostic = 3.0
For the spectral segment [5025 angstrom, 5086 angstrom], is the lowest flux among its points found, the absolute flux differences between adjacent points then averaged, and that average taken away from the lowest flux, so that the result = 19.4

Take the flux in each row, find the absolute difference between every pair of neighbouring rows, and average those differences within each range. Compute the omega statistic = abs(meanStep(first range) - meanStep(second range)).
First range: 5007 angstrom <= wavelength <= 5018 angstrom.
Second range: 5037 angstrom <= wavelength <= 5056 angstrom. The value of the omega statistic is 0.35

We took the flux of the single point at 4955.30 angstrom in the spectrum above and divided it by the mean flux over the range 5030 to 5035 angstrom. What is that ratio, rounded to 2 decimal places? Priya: 1.04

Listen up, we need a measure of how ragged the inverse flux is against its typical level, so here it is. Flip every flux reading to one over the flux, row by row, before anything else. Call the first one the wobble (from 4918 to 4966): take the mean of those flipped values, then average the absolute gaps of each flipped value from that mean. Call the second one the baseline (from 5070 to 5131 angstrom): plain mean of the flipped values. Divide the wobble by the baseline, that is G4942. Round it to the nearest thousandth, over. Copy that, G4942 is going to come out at 0.054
